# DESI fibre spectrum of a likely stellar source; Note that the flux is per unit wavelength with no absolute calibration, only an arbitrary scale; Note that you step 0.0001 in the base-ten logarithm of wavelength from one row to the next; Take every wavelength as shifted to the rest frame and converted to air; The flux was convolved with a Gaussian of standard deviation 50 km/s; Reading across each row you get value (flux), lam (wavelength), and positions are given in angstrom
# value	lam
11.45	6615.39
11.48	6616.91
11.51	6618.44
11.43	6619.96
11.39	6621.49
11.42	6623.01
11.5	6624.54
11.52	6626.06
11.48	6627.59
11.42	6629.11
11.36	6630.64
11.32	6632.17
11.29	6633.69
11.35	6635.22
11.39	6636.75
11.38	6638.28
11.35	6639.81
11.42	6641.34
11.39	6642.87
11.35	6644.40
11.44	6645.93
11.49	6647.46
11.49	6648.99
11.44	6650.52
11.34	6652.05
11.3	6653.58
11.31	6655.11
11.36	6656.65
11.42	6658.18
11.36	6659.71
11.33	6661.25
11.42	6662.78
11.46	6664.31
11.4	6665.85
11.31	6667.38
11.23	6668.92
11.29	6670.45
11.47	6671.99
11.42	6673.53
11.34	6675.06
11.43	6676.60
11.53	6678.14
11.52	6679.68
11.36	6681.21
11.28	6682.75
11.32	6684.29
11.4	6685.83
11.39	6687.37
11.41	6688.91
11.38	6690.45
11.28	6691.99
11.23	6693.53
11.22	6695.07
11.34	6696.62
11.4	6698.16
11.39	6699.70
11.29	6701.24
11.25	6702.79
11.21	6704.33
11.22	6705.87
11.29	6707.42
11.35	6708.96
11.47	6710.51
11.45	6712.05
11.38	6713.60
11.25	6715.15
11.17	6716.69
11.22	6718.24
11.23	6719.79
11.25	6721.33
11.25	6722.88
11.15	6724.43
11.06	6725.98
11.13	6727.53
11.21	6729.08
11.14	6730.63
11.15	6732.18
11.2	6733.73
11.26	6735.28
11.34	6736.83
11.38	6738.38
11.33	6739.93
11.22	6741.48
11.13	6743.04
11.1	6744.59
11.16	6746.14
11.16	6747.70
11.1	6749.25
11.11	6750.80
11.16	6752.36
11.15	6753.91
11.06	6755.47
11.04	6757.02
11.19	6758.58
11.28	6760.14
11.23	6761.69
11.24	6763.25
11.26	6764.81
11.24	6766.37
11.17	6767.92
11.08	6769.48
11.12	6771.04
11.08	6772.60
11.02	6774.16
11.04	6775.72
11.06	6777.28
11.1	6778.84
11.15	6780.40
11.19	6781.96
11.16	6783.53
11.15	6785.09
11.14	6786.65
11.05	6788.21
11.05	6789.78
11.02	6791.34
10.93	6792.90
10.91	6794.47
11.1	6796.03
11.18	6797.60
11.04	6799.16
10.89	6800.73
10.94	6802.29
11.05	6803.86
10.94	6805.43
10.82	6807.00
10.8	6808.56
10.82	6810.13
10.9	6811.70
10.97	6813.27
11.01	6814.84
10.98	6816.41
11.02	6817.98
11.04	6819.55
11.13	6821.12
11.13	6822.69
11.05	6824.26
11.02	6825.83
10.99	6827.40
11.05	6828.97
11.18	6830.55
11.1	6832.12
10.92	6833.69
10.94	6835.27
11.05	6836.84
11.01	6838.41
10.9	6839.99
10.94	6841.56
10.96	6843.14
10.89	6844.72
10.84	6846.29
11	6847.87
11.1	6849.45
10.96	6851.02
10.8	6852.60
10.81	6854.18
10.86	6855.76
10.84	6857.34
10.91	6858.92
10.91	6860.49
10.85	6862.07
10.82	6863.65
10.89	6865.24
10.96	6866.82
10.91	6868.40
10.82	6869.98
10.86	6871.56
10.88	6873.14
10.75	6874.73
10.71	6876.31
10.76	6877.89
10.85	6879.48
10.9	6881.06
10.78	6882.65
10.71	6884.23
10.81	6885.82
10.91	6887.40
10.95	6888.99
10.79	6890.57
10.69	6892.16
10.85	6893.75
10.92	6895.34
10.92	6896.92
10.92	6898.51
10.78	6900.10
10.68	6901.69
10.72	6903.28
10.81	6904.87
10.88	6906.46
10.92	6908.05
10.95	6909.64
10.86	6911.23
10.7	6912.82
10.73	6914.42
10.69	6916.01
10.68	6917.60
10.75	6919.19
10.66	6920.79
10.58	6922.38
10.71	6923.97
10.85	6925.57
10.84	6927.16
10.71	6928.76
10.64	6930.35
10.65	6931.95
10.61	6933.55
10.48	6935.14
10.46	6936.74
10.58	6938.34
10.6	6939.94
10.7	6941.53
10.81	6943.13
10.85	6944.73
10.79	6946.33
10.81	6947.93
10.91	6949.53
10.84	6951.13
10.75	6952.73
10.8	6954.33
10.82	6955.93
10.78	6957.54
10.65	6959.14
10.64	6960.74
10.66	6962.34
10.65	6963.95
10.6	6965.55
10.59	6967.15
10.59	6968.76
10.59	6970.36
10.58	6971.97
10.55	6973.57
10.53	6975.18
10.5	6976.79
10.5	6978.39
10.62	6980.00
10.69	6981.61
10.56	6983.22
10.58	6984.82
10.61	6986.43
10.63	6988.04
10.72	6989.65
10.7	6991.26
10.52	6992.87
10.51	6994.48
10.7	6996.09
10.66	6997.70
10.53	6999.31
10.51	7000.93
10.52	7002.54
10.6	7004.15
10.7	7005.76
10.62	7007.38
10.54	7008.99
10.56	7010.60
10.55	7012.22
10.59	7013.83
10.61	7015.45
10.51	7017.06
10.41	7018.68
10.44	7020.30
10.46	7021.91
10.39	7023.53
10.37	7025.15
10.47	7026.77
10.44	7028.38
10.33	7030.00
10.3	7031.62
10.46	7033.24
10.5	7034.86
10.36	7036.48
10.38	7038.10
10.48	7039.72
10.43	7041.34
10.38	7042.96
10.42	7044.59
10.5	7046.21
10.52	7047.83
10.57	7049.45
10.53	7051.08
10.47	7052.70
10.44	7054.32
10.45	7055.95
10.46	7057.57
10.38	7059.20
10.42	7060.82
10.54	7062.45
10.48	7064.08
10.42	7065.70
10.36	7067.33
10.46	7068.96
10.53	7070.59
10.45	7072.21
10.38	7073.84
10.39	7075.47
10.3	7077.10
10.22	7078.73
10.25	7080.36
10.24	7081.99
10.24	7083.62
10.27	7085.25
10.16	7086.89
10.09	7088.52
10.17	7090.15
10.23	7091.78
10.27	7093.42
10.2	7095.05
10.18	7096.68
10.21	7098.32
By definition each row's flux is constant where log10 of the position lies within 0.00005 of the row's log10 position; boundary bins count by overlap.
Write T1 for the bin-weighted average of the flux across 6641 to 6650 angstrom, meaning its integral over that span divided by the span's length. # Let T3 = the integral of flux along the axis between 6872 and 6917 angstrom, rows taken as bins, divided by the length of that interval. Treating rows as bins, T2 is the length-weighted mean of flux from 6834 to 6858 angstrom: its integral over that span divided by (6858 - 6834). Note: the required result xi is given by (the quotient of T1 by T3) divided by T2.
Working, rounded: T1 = 11.4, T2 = 10.9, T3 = 10.8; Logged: 0.097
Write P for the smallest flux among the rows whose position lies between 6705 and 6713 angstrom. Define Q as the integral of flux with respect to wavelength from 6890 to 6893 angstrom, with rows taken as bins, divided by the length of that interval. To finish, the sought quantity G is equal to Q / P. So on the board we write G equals 0.96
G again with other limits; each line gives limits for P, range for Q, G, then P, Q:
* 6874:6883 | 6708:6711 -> 1.06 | 10.71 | 11.4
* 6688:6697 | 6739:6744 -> 1.00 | 11.22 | 11.2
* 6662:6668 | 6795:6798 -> 0.98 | 11.31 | 11.1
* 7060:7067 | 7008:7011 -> 1.02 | 10.42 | 10.6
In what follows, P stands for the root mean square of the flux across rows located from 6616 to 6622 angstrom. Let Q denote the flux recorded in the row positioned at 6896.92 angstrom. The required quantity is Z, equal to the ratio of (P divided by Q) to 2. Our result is 0.524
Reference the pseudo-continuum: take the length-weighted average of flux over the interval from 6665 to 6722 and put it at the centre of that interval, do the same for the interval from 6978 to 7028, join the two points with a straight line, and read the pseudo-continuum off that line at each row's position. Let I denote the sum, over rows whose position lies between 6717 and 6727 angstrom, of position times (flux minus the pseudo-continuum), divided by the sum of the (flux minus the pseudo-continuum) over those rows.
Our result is 6723.8 angstrom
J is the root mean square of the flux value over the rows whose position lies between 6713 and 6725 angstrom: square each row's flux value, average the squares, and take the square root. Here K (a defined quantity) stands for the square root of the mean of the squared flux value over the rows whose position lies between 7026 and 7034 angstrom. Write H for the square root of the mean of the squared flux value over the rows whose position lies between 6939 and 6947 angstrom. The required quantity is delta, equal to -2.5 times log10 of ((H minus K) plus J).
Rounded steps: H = 10.8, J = 11.2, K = 10.4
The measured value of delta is -2.66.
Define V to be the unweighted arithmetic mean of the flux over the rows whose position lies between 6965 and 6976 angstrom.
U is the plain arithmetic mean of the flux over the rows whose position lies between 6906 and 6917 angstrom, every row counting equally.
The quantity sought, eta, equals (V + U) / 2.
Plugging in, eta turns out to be 10.70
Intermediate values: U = 10.8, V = 10.6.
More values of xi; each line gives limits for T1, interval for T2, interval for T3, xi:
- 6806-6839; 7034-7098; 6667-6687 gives 0.093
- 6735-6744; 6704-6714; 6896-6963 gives 0.093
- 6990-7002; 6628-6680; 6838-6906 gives 0.086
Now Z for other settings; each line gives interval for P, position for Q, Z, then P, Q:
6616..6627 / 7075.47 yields 0.552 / 11.5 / 10.39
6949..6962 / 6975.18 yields 0.512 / 10.8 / 10.53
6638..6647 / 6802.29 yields 0.520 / 11.4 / 10.94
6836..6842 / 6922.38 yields 0.519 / 11.0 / 10.58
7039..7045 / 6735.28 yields 0.463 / 10.4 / 11.26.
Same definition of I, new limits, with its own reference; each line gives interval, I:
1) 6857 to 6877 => 6869.3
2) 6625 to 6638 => 6633.0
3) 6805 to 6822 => 6807.7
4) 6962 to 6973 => 6968.6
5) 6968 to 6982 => 6973.6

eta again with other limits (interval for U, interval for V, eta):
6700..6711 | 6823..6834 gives 11.17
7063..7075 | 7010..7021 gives 10.48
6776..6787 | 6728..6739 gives 11.19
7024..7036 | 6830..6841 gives 10.71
